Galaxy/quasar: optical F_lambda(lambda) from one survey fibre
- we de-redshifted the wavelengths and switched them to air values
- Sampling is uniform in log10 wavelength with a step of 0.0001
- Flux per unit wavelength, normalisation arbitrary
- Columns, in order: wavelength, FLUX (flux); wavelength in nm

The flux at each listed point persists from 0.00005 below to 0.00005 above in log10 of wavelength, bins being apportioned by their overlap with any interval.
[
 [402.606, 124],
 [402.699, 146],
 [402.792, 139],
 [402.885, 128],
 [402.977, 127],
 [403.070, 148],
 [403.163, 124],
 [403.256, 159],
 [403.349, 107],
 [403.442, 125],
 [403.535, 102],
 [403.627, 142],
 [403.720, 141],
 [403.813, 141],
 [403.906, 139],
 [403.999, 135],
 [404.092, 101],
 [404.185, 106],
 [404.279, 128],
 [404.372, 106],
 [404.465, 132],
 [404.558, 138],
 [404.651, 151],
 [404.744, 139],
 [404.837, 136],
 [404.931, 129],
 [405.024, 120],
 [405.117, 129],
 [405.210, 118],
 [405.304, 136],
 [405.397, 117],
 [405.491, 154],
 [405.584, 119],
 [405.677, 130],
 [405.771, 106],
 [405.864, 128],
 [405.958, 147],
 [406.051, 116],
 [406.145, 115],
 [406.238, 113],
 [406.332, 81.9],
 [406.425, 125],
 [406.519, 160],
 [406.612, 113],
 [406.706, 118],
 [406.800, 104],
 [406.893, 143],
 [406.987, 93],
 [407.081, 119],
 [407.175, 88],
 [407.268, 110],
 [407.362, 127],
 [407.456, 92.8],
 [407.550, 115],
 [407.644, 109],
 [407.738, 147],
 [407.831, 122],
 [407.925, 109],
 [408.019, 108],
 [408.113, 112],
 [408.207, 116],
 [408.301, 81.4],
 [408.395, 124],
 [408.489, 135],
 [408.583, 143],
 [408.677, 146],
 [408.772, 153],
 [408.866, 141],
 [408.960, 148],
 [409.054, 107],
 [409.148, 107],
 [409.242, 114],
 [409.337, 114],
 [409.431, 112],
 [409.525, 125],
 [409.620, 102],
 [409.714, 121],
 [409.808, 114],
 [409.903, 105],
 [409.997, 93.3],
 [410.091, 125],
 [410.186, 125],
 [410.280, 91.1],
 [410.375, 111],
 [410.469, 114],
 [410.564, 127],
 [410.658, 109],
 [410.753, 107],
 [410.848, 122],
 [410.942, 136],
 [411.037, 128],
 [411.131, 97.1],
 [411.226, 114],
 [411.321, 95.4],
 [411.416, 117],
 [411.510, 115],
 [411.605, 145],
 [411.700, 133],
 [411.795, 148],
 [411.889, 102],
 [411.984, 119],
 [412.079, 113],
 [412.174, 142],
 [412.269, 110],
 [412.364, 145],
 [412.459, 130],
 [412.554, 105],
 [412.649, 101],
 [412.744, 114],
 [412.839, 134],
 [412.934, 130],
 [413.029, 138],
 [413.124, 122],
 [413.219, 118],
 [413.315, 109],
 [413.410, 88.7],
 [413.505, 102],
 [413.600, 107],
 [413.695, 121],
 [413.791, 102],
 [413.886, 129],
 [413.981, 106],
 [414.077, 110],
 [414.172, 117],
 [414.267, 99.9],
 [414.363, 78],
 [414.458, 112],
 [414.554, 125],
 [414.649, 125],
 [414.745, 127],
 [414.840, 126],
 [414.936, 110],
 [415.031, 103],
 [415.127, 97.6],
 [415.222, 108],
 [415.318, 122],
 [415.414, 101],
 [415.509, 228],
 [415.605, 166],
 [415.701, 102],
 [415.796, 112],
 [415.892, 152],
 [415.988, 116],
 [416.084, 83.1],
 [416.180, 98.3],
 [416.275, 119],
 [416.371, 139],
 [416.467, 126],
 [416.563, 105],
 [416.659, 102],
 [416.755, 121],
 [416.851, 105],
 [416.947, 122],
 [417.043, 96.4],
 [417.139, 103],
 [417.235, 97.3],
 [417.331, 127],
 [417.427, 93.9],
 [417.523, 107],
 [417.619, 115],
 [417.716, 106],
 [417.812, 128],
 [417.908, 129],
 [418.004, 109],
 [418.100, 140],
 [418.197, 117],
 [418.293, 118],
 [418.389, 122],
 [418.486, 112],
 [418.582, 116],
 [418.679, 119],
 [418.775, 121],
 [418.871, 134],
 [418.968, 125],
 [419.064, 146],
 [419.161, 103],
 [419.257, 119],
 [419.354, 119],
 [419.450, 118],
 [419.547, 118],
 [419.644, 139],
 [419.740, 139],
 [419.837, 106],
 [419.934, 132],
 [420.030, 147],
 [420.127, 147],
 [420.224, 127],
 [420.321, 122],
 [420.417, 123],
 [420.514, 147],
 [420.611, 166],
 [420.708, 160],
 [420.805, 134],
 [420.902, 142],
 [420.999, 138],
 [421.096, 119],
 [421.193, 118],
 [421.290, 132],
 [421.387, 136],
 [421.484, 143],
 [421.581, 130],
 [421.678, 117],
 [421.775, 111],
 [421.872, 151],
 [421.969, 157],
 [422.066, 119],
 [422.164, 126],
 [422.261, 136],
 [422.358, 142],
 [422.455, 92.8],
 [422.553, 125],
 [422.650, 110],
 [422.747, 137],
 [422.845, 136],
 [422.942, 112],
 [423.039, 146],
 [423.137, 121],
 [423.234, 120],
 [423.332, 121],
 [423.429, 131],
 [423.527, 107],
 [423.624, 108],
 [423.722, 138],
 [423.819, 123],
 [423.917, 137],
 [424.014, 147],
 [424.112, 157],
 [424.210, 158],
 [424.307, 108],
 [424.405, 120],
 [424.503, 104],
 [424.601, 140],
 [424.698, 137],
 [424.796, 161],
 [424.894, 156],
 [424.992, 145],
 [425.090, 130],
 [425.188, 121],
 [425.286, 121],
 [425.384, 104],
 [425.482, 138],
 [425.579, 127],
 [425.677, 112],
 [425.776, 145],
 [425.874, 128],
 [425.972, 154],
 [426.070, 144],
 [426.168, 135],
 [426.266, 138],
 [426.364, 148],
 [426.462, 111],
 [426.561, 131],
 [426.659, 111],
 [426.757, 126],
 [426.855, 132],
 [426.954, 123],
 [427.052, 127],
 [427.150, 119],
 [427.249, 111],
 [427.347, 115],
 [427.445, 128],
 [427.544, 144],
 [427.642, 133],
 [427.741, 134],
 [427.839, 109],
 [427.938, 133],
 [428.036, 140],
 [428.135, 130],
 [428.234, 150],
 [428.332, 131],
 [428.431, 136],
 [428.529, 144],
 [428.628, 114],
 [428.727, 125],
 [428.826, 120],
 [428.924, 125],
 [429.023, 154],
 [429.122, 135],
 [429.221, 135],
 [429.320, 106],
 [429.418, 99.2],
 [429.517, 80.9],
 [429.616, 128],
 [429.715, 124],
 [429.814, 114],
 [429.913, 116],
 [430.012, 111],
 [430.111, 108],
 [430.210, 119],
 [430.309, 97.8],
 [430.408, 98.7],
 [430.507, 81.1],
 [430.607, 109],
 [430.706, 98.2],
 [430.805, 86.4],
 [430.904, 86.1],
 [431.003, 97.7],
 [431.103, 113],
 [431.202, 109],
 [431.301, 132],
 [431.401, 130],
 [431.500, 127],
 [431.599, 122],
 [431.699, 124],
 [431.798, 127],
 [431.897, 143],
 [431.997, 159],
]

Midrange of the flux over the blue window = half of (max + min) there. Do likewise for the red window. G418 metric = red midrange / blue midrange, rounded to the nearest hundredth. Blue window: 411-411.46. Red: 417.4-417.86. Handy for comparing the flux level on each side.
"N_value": 0.99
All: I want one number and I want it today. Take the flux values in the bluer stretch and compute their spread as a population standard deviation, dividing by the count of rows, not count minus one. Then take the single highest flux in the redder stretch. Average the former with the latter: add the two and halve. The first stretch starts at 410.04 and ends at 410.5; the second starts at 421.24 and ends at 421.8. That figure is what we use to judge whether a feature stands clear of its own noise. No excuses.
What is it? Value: 78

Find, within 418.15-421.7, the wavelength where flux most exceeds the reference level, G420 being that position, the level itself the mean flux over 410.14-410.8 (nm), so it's 420.611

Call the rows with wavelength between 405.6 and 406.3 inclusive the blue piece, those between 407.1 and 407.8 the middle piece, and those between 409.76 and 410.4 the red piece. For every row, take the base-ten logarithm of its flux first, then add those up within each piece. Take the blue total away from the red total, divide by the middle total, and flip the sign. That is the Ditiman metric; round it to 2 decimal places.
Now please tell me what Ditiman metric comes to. 0.02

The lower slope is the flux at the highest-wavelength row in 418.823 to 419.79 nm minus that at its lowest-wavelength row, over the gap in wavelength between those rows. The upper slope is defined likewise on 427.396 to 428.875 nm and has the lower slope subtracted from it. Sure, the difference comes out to -12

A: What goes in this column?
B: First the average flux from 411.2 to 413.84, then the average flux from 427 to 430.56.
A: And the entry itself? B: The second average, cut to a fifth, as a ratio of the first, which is 0.205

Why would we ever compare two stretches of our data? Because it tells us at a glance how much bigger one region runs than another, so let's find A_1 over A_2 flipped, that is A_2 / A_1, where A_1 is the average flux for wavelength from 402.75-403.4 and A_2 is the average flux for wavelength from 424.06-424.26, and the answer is 1.18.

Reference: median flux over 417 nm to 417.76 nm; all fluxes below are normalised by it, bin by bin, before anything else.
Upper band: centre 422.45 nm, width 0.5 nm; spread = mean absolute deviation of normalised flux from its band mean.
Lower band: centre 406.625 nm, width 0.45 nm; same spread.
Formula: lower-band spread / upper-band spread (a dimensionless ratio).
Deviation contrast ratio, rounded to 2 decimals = 0.94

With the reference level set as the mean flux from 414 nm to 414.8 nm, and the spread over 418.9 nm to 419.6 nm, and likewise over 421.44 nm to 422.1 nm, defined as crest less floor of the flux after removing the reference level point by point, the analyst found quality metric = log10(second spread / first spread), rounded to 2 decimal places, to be 0.03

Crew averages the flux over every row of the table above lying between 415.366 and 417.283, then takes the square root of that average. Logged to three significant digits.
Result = 10.9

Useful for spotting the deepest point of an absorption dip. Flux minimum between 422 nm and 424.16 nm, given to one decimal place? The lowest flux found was 92.8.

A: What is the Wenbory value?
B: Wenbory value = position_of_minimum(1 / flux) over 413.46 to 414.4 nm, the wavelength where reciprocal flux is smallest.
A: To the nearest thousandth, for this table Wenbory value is 413.886 nm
